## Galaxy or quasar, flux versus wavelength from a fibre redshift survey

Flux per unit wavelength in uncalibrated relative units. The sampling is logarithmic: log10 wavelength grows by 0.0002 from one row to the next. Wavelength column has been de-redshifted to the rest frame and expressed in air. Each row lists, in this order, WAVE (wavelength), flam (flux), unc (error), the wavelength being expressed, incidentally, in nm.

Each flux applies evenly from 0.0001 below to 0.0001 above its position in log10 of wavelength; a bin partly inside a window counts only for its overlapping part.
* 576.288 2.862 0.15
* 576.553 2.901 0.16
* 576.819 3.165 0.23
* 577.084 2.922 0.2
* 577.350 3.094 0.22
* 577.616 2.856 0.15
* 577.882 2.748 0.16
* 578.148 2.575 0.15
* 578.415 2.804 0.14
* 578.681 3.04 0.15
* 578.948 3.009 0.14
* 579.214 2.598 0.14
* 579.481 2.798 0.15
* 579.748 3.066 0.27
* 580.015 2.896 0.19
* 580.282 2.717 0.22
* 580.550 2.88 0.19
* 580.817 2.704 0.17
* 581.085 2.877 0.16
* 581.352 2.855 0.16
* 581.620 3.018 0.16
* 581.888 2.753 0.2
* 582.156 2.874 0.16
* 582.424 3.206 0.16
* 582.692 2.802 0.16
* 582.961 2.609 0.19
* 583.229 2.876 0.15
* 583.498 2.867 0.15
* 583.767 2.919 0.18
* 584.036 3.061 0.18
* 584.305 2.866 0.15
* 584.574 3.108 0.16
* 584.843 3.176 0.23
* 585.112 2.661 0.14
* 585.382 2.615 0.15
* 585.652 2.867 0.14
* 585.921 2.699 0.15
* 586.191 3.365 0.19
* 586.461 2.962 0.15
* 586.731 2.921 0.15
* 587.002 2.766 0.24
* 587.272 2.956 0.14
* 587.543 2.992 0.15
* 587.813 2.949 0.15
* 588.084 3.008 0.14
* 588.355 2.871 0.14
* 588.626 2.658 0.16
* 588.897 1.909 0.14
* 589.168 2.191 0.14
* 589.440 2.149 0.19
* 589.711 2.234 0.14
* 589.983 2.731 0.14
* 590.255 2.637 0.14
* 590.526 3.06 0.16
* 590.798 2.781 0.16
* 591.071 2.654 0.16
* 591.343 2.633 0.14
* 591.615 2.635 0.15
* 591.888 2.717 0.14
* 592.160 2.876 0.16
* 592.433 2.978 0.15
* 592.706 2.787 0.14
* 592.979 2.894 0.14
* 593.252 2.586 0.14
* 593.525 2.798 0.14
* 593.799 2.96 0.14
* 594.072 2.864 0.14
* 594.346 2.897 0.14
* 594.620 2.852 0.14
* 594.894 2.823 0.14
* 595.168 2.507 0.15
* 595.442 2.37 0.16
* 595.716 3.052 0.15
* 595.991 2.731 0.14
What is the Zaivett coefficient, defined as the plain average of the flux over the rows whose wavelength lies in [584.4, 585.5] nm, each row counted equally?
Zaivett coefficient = 2.9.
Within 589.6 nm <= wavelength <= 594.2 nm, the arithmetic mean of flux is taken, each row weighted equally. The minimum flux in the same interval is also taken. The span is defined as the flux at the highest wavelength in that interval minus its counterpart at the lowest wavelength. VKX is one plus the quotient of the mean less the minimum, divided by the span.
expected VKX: 1.8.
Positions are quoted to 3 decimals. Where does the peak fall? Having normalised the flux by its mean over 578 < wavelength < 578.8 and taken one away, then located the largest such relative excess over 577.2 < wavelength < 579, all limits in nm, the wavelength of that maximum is 577.350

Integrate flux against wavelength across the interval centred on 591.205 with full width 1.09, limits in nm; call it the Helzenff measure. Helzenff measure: 2.9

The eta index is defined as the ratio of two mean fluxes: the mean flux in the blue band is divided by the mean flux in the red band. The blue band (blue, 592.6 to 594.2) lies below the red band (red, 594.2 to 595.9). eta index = 1.02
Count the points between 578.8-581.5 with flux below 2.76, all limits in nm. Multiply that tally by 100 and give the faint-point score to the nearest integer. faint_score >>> 300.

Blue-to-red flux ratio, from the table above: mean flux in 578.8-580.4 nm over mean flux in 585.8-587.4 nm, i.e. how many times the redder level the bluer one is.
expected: 0.97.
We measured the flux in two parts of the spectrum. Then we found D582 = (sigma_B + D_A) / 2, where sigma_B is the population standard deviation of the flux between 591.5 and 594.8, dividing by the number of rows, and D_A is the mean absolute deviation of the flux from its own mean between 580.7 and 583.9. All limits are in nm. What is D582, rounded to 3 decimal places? 0.108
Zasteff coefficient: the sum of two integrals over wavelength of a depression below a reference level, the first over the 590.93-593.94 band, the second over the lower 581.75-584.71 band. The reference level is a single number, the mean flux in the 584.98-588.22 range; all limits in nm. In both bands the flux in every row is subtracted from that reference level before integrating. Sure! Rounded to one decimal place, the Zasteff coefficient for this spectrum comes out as 0.3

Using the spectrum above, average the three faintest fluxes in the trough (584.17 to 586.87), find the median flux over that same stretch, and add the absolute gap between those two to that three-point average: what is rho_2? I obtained 2.894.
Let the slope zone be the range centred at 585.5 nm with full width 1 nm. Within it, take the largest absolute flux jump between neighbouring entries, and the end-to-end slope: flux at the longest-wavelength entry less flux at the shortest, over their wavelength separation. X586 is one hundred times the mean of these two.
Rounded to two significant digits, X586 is 15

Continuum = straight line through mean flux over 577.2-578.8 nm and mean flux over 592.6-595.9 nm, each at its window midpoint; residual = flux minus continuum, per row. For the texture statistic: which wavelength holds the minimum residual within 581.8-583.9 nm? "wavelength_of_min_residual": 582.961 nm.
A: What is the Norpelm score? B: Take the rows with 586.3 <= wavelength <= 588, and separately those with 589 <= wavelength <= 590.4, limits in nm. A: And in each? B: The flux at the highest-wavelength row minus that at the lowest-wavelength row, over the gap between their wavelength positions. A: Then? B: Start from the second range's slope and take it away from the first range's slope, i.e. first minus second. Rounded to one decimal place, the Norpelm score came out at -0.4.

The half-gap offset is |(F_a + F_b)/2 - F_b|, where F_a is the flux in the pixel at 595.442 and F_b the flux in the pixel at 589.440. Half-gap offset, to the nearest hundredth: 0.11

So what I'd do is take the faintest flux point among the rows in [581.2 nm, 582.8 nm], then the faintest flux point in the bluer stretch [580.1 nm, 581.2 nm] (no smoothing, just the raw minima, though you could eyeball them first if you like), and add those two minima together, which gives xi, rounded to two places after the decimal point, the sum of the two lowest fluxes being 5.46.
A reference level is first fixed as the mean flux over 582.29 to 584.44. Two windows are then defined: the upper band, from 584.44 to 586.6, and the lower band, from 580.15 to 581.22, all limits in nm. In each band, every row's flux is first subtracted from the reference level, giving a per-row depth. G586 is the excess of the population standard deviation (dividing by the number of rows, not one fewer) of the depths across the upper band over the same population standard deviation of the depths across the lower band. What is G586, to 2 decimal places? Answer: 0.17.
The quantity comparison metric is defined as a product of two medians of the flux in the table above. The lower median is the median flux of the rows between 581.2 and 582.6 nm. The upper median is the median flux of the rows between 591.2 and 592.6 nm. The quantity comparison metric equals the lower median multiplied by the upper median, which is 7.8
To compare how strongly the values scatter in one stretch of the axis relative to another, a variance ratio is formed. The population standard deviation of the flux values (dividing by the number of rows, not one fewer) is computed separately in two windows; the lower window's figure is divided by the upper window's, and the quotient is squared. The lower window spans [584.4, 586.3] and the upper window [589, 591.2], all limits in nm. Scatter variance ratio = 0.8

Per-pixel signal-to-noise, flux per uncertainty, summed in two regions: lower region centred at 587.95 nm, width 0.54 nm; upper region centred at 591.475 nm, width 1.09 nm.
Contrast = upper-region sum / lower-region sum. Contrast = 1.8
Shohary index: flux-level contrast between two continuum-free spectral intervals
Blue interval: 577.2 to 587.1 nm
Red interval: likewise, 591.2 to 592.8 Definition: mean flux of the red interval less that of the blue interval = -0.11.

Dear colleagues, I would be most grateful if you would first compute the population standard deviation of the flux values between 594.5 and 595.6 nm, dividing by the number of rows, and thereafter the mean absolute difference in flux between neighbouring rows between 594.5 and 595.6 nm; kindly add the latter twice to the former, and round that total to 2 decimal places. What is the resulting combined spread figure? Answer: 0.53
